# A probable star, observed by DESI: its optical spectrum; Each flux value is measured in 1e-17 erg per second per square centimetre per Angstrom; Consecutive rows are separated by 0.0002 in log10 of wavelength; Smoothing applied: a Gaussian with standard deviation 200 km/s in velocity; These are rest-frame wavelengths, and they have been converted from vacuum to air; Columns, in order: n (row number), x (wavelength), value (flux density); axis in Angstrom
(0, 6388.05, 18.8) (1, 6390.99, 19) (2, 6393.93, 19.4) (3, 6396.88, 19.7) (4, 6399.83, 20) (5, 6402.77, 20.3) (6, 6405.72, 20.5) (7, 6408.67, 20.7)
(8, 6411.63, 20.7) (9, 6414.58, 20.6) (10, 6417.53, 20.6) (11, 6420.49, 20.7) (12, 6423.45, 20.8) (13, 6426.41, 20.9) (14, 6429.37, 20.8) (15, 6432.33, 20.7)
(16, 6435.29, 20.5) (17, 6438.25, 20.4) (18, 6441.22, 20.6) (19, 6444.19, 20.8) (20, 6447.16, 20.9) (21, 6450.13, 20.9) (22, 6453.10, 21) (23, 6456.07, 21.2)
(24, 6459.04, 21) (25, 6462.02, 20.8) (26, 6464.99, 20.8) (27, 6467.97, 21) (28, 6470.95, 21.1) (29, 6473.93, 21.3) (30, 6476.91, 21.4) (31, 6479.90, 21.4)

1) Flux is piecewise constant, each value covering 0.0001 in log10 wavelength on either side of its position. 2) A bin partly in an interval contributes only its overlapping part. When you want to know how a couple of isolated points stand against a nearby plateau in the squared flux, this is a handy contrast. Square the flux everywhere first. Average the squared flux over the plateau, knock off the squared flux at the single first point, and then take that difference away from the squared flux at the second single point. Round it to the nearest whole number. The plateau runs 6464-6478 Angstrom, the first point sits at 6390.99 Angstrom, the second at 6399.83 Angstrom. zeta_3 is 315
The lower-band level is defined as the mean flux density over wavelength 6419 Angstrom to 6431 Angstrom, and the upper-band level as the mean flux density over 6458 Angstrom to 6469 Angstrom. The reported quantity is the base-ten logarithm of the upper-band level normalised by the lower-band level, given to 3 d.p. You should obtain 0.002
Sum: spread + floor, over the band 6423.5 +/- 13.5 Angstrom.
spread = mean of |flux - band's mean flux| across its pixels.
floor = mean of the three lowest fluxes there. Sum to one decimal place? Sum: 20.7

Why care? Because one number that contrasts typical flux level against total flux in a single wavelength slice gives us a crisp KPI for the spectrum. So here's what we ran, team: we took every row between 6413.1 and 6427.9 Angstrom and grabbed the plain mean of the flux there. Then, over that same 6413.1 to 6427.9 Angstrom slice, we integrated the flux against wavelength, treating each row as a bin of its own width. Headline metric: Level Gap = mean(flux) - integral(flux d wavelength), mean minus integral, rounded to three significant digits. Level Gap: -286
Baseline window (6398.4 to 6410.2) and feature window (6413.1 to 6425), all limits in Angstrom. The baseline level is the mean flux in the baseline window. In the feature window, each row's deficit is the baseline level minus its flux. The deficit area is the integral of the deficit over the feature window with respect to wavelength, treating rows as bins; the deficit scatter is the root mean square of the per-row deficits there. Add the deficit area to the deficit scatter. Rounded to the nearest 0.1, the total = -3.2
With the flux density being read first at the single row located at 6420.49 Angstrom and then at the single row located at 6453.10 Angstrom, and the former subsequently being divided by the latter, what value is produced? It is 0.99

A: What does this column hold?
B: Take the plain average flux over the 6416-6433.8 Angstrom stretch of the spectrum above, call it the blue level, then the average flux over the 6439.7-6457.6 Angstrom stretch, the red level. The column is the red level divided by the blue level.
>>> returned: 1.01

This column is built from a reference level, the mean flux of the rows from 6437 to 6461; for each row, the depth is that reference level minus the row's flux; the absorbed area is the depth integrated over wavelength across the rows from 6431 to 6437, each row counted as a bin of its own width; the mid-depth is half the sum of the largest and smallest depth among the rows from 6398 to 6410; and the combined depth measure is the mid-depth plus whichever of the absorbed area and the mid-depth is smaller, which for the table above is 1.0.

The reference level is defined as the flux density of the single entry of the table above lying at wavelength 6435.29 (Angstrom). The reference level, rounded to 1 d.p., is 20.5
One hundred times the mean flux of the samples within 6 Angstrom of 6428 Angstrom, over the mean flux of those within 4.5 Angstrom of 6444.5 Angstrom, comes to 100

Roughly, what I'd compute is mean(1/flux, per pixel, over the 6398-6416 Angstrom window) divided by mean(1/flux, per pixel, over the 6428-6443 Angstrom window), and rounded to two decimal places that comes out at 1.01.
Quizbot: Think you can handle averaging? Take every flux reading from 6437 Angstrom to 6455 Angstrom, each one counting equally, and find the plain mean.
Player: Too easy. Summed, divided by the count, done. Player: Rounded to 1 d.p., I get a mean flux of 20.8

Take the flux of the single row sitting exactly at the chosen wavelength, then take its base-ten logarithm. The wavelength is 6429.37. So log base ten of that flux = 1.318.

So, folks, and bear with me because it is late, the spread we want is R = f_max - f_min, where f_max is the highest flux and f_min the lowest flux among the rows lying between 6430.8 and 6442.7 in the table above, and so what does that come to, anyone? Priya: 0.300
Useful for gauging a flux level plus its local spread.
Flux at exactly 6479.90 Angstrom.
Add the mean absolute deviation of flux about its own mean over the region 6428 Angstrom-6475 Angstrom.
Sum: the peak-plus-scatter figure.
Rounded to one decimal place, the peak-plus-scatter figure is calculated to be 21.6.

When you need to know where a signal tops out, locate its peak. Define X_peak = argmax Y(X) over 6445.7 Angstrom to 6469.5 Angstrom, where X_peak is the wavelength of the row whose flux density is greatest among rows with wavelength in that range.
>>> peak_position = 6456.07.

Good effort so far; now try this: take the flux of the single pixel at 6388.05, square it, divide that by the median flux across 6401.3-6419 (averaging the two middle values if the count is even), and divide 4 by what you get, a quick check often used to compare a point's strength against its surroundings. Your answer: 0.233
